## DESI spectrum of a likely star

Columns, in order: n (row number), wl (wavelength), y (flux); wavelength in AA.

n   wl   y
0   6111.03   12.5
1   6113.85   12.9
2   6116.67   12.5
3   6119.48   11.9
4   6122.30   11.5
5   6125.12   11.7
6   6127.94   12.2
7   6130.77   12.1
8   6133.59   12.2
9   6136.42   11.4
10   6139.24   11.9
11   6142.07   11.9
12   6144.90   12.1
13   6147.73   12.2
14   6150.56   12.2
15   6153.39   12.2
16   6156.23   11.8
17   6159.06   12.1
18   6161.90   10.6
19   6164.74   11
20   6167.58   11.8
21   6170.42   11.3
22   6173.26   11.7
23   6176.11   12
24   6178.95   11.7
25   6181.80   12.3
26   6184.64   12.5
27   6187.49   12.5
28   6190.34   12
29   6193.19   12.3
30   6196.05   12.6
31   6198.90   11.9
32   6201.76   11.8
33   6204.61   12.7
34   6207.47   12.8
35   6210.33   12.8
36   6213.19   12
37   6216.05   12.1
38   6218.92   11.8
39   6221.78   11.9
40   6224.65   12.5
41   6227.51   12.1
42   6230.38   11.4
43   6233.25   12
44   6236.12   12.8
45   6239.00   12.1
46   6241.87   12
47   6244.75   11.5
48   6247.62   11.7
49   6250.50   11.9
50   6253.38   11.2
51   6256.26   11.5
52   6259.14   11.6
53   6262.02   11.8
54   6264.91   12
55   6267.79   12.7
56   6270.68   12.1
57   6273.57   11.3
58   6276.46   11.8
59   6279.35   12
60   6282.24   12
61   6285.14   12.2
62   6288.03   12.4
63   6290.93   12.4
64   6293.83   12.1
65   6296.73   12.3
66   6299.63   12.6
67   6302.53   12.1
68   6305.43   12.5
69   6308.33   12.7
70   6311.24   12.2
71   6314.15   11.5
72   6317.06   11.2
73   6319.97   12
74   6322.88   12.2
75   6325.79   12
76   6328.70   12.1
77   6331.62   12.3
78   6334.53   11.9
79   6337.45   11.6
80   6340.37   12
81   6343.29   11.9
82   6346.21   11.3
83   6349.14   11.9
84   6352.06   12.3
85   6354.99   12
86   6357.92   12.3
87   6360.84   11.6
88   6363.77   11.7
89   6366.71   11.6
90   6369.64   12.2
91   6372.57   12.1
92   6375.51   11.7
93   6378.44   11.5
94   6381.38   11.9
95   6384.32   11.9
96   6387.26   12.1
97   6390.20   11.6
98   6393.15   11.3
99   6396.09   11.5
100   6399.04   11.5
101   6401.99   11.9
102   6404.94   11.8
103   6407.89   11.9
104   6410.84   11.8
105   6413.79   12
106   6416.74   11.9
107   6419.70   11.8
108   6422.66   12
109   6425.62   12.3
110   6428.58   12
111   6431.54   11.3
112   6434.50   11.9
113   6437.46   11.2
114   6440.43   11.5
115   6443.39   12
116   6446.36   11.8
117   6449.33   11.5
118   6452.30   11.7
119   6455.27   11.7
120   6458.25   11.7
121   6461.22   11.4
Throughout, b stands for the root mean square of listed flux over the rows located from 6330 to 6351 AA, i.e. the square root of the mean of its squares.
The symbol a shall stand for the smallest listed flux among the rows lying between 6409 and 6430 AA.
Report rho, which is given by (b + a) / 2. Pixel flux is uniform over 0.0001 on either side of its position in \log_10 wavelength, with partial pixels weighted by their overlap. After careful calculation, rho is 11.82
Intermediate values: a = 11.8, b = 11.8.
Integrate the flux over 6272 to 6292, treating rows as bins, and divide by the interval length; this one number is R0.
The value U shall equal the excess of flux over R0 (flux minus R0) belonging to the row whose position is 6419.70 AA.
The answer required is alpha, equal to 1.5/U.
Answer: -7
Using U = -0.21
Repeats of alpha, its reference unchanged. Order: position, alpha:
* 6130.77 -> 16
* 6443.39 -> -251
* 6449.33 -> -3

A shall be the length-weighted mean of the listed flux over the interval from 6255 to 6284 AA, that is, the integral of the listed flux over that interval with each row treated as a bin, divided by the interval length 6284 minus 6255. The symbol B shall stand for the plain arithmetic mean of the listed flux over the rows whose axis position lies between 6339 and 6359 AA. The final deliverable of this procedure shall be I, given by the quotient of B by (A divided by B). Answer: 12.0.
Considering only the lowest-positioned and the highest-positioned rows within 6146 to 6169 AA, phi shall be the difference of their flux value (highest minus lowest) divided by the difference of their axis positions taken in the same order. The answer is -0.020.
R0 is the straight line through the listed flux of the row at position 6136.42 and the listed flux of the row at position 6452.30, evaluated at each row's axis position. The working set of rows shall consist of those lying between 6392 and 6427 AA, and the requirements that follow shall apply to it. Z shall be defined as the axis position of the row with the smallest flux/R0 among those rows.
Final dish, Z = 6393.15 AA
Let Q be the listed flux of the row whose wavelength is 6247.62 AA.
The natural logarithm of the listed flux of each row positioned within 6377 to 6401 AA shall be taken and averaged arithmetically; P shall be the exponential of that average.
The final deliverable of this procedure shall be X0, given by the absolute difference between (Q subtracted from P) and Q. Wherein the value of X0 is 11.7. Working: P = 11.66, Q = 11.7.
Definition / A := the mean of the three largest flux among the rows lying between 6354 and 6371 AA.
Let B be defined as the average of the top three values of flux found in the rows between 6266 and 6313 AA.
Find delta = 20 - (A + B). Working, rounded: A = 12.2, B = 12.7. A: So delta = -4.83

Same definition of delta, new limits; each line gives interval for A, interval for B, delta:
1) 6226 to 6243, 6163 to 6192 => -4.77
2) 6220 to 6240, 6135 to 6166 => -4.67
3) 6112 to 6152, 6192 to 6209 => -5.23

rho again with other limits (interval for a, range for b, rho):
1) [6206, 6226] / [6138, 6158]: 11.92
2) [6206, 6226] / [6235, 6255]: 11.85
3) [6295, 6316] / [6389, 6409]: 11.57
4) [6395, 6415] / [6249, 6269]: 11.66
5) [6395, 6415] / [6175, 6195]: 11.84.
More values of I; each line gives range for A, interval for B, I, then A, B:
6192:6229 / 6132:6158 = 11.7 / 12.3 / 12.0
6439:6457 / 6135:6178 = 11.8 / 11.7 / 11.7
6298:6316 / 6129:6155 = 11.8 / 12.2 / 12.0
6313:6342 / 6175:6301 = 12.3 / 11.9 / 12.1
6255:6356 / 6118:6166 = 11.6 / 12.0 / 11.8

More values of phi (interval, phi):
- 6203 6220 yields -0.063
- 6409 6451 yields -0.008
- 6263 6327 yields 0.000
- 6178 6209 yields 0.039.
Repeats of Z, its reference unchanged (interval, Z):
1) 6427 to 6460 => 6437.46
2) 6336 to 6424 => 6393.15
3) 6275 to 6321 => 6317.06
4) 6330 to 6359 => 6346.21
